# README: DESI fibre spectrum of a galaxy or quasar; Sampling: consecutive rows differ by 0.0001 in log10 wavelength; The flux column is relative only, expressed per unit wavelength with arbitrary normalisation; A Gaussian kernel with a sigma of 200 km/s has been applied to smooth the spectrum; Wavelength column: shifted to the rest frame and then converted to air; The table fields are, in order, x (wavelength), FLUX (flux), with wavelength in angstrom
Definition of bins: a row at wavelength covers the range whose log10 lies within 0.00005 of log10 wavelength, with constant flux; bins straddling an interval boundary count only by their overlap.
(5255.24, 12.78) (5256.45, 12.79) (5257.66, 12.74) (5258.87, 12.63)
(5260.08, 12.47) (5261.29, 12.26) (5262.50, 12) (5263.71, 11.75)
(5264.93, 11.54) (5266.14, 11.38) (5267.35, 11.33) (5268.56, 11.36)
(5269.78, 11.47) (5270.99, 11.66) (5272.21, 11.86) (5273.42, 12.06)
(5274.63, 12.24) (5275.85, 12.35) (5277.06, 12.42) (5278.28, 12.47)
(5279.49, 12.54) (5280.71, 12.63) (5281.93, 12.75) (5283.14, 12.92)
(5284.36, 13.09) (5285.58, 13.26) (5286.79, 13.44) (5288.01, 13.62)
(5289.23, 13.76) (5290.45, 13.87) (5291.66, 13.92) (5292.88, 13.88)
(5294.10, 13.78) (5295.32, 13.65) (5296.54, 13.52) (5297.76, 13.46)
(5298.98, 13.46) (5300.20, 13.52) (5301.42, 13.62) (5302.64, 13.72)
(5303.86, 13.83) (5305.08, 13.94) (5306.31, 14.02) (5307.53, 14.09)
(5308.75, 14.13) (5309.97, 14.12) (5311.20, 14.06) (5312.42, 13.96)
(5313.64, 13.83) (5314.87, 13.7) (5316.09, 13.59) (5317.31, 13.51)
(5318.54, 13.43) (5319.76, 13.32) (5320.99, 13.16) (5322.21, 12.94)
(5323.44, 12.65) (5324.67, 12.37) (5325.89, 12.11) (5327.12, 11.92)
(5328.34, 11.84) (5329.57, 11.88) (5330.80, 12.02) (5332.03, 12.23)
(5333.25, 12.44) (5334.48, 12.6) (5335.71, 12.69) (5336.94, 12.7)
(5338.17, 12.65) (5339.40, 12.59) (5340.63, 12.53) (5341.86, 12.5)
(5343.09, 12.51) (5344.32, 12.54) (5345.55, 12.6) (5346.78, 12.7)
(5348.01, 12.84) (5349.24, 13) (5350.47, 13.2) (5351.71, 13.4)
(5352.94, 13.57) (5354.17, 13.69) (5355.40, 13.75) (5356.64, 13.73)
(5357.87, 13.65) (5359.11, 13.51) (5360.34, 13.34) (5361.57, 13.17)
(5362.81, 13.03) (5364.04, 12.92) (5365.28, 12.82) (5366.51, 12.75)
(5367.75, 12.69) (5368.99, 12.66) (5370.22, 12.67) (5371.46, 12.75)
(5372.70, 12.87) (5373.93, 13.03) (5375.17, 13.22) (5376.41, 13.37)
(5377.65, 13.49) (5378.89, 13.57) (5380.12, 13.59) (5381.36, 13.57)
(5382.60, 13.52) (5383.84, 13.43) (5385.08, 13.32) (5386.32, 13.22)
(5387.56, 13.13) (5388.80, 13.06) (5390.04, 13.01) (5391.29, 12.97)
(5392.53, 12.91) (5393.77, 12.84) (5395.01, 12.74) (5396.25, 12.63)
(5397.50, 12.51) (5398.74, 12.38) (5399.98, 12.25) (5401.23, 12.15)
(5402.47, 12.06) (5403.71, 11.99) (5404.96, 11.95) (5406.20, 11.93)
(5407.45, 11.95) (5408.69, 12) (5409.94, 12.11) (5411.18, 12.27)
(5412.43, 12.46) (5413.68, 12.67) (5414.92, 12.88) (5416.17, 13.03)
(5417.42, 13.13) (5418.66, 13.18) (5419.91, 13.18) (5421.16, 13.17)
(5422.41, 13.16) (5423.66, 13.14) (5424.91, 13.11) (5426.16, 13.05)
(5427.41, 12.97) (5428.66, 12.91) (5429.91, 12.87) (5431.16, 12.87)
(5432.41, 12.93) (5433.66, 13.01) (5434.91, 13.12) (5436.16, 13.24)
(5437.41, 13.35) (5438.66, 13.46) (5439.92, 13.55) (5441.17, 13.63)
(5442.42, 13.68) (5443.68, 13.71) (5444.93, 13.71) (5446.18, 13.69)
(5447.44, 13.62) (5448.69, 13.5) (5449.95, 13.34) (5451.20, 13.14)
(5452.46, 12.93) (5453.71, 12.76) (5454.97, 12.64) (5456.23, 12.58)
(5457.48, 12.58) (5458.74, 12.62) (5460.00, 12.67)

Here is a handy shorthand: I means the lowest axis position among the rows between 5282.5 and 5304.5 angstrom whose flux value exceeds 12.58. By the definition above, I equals 5283.14 angstrom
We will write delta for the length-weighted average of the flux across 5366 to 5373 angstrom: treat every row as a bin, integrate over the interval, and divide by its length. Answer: 12.71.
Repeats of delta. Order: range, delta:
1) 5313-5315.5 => 13.77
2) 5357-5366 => 13.22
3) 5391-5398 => 12.76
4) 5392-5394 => 12.89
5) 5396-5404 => 12.28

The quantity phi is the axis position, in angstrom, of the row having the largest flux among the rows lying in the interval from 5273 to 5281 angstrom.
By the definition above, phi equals 5280.71 angstrom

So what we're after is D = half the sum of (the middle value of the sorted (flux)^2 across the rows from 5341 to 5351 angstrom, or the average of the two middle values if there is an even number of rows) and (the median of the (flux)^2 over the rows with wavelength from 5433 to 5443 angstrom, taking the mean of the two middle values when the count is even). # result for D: 170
